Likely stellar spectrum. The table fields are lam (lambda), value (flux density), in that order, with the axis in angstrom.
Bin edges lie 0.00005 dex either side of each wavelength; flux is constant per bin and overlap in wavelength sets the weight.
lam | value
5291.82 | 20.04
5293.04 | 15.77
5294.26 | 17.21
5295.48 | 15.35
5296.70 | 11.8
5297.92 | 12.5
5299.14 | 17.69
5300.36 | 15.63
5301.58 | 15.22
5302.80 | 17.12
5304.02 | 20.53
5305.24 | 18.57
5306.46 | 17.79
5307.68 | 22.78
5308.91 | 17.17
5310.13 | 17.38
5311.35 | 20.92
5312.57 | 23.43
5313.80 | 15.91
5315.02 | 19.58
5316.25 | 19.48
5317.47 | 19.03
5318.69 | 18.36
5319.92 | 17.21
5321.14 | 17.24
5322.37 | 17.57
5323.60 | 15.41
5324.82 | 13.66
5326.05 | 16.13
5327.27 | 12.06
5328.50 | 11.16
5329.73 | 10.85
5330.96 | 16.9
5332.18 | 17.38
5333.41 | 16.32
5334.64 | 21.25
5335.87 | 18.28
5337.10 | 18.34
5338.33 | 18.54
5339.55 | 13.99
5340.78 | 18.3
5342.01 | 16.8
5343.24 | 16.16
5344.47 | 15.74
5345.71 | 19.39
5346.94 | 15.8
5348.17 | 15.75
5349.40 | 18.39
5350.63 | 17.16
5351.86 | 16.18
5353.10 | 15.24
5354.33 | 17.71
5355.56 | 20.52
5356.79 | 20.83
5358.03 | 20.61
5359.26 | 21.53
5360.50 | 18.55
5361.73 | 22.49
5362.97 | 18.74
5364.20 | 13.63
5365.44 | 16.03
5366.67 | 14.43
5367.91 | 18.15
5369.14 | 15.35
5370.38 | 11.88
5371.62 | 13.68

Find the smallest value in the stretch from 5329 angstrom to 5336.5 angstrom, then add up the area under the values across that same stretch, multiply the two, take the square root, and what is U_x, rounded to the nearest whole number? 37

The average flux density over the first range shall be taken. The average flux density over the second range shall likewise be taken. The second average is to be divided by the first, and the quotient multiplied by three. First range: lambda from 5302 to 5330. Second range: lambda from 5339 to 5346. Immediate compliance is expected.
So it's 2.9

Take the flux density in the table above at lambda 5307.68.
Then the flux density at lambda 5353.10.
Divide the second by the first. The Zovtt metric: 0.67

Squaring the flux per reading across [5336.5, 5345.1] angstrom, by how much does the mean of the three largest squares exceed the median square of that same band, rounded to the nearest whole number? 56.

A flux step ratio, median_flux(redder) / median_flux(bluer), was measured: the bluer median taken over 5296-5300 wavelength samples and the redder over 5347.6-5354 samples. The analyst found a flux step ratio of 1.29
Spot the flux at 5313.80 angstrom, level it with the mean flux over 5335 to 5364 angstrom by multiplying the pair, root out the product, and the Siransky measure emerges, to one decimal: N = 16.9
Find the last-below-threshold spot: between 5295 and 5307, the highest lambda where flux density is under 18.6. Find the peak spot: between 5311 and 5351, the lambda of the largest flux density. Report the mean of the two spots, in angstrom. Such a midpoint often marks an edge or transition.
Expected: 5309.5 angstrom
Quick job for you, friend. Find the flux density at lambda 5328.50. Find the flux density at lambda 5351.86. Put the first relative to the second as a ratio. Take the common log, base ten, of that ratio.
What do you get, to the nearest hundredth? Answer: -0.16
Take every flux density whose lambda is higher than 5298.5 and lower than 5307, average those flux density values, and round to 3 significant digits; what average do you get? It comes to 17.5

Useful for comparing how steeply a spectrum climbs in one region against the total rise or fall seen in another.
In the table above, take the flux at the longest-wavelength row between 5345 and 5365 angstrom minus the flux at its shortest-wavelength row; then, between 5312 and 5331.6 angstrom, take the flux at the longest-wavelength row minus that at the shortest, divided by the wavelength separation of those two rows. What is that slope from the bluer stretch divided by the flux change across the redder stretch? 0.06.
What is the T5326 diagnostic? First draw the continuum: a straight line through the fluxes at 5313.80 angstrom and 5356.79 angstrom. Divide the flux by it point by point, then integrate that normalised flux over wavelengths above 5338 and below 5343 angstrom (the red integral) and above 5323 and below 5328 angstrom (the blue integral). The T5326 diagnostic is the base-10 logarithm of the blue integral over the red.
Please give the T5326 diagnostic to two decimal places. -0.03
